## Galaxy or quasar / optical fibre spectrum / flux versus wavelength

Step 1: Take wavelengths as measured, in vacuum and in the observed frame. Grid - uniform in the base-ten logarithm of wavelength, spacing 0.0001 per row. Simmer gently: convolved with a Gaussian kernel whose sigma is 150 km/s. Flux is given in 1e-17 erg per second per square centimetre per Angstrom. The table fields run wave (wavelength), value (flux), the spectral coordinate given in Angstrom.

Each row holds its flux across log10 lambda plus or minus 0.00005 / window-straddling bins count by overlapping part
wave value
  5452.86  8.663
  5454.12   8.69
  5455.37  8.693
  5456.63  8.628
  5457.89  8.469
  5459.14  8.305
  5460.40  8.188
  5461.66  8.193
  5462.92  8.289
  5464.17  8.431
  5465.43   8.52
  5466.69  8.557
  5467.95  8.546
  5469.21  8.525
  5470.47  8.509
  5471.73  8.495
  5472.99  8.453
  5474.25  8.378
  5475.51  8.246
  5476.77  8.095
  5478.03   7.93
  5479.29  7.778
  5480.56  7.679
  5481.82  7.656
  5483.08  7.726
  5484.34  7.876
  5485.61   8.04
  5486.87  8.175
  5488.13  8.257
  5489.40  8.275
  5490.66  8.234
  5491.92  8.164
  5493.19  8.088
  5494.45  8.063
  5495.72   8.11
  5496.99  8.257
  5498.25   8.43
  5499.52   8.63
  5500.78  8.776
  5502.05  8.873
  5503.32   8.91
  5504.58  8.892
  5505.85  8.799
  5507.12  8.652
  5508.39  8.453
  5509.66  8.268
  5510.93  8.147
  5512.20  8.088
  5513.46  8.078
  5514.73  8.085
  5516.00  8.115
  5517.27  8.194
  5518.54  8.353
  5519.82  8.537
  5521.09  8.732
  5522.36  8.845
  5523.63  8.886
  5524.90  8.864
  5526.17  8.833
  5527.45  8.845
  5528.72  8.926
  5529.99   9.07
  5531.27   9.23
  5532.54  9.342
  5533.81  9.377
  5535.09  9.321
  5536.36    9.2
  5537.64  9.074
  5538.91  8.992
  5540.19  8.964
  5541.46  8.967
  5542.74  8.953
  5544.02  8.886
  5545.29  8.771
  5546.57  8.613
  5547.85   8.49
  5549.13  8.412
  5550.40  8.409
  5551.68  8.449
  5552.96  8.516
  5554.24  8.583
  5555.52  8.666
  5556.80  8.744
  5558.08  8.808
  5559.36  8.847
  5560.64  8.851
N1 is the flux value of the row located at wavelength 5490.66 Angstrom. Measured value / 8.234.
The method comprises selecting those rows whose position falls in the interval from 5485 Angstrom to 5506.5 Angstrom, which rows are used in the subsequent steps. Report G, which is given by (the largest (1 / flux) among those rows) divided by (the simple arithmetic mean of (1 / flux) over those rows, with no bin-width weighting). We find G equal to 1.045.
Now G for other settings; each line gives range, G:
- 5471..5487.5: 1.049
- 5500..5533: 1.068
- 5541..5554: 1.028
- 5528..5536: 1.032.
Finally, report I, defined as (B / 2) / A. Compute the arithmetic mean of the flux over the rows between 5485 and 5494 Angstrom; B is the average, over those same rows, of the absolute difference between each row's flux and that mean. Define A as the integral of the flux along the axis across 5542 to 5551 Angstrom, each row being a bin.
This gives 0.0004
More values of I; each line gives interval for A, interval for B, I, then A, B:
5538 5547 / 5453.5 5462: 0.0012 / 80.0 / 0.19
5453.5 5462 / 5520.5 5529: 0.0003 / 71.9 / 0.04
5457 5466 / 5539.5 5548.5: 0.0010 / 75.2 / 0.16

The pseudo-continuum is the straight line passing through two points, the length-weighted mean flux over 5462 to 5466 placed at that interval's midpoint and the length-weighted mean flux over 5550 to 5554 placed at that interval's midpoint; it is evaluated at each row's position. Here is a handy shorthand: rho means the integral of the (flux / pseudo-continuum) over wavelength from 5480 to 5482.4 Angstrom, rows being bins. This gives 2.2 Angstrom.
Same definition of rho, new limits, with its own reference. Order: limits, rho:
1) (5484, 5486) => 1.9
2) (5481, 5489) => 7.6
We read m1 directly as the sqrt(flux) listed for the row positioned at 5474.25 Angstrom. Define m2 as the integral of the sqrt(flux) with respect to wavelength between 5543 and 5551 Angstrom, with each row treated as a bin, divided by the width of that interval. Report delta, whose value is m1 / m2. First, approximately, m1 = 2.89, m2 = 2.94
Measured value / 0.99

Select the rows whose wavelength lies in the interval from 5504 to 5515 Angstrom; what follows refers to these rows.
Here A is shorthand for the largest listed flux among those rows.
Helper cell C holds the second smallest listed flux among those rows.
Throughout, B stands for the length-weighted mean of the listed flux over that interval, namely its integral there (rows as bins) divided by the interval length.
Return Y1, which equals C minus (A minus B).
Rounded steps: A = 8.892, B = 8.4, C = 8.085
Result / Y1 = 7.58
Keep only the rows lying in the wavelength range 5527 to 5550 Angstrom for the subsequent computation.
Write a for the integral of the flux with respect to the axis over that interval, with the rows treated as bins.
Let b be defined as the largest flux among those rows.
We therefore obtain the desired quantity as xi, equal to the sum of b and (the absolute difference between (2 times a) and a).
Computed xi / 216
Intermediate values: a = 206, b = 9.377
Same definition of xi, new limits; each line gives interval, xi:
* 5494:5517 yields 203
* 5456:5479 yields 201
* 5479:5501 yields 187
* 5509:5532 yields 206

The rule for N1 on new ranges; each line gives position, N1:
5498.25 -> 8.43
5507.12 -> 8.652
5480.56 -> 7.679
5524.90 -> 8.864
